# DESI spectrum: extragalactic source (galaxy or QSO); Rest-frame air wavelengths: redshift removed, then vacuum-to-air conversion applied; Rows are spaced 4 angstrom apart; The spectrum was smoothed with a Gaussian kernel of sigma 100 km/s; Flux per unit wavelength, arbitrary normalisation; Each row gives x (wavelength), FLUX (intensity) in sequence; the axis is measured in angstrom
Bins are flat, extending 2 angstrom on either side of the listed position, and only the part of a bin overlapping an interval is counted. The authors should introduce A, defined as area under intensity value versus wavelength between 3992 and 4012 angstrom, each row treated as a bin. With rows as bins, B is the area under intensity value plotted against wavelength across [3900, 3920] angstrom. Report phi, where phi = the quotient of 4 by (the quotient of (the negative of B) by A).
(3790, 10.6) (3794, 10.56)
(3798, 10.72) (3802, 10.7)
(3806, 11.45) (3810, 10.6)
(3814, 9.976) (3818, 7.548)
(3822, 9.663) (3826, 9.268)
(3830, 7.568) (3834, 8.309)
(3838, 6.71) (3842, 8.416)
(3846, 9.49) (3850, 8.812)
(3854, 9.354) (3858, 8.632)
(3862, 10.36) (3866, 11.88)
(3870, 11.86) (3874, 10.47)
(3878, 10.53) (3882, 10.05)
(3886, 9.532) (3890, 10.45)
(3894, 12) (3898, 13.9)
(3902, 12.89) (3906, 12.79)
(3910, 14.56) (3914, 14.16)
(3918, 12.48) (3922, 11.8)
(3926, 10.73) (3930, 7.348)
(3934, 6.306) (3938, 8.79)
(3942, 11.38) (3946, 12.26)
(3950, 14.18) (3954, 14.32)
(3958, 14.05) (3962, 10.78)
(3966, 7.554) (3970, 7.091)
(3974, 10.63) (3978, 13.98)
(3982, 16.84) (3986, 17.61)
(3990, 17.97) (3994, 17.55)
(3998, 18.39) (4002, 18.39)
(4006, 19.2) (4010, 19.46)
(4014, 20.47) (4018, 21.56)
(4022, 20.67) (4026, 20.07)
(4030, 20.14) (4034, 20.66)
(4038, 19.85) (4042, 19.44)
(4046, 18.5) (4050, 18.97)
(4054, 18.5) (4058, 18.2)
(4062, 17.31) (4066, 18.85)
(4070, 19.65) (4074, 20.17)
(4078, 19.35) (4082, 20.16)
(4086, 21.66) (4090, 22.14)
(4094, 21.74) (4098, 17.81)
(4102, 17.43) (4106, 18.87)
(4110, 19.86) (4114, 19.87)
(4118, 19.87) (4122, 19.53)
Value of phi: -5.6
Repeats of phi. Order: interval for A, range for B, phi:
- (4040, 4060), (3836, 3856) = -8.8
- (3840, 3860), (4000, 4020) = -1.8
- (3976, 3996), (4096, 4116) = -3.6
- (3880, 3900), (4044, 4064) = -2.4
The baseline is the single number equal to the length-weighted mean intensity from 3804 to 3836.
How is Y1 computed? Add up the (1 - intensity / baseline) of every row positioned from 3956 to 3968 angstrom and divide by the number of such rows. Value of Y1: -0.2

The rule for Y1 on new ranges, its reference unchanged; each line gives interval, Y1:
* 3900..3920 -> -0.4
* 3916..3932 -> -0.1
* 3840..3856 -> 0.0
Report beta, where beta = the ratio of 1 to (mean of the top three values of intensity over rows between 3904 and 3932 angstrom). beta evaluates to 0.072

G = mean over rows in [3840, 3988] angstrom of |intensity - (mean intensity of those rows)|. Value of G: 2.1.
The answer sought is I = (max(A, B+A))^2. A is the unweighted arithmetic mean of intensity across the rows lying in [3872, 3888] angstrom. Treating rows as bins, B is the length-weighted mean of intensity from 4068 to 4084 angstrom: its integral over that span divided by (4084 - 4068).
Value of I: 899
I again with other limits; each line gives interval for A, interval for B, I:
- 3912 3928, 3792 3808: 536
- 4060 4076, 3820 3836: 767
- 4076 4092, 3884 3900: 1043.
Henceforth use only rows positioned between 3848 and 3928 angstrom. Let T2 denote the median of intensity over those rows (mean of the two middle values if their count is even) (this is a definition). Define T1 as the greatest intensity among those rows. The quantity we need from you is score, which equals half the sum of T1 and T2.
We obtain 12.9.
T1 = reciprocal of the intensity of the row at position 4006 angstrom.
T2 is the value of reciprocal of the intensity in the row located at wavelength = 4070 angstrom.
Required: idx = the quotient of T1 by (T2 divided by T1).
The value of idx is 0.05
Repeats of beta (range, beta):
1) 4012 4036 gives 0.048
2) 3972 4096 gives 0.046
